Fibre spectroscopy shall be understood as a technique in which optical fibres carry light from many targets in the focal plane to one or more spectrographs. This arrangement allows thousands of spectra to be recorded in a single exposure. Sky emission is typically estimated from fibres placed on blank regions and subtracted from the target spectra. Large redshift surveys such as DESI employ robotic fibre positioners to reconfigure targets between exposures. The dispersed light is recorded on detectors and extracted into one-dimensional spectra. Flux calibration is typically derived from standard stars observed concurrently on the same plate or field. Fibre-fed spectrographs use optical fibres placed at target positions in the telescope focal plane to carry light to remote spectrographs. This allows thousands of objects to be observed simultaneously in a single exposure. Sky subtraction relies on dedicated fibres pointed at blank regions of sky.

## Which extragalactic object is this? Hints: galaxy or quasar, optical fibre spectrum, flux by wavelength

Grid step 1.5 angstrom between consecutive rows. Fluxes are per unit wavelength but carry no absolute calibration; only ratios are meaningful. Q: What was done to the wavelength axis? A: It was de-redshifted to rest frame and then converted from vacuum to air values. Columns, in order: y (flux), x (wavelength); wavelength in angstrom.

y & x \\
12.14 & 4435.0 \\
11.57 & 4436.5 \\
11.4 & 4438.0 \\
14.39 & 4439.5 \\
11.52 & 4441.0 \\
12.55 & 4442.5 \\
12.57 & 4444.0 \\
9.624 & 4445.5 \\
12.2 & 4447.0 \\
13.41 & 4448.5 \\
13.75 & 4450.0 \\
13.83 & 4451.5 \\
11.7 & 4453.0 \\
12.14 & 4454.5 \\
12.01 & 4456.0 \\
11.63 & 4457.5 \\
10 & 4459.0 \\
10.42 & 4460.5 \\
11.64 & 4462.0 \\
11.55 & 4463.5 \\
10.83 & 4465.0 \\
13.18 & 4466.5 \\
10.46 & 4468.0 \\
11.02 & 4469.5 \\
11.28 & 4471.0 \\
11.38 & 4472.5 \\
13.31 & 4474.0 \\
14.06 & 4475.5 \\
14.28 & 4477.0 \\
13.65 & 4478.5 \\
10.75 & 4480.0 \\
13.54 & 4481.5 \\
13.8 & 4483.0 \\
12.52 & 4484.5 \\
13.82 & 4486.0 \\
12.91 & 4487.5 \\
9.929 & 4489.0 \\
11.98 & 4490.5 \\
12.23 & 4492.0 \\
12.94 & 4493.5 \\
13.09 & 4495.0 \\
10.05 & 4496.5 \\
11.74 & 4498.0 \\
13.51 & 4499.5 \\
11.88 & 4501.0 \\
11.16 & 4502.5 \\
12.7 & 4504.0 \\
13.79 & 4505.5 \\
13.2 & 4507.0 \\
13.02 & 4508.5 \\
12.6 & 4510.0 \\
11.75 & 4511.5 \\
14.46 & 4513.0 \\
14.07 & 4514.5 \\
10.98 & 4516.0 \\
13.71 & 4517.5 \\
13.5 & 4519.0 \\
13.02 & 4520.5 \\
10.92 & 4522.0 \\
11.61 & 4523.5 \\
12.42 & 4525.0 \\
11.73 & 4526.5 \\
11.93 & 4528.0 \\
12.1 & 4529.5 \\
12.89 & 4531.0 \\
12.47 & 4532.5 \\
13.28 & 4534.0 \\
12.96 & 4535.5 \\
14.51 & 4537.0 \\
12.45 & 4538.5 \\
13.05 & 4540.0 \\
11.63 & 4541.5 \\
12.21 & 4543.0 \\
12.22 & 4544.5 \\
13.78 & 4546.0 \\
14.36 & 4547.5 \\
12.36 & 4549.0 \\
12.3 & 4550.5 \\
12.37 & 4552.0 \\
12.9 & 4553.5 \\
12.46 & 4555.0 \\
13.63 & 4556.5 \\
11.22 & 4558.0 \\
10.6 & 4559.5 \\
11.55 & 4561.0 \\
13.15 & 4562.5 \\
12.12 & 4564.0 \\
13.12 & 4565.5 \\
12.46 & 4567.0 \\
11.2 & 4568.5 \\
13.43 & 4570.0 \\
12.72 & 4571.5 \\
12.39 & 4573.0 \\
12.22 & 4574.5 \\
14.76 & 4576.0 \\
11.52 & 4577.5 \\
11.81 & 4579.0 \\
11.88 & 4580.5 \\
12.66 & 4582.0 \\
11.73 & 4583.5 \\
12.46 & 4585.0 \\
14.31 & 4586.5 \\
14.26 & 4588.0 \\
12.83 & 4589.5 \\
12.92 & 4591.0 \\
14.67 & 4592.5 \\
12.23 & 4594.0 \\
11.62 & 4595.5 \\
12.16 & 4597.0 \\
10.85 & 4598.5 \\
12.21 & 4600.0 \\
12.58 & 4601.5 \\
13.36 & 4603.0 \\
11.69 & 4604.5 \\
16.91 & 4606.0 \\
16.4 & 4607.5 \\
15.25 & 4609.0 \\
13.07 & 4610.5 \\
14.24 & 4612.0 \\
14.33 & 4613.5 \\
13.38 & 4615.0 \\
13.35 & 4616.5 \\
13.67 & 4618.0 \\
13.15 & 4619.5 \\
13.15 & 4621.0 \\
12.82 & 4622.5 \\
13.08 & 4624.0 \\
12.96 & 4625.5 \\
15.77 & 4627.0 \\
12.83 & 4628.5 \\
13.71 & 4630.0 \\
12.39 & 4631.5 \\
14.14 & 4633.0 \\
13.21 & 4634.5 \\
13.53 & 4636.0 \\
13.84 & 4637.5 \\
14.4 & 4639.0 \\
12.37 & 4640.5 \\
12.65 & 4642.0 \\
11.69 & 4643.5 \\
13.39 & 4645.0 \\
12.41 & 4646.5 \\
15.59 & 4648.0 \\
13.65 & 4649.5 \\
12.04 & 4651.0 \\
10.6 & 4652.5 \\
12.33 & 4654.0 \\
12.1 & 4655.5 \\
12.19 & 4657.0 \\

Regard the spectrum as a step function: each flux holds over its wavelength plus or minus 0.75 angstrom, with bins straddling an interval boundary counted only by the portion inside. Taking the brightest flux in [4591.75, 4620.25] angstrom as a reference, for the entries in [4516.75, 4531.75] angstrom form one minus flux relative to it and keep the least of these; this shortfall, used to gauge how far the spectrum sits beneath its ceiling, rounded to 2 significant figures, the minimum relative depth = 0.19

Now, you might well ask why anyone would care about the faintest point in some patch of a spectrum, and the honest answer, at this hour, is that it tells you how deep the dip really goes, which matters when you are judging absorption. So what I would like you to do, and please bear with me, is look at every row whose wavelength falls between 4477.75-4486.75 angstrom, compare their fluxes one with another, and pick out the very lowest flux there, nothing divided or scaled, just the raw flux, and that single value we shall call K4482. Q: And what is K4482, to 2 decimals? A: 10.75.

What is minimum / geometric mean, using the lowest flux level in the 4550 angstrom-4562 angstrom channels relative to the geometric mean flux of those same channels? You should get 0.88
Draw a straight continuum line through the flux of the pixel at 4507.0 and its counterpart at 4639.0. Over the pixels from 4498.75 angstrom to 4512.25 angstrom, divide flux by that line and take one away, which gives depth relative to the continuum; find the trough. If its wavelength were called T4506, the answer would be 4502.5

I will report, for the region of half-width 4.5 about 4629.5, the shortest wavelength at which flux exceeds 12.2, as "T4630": 4625.5 angstrom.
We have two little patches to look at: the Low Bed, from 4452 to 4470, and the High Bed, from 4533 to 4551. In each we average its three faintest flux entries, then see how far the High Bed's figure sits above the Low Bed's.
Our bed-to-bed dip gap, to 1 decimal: 1.7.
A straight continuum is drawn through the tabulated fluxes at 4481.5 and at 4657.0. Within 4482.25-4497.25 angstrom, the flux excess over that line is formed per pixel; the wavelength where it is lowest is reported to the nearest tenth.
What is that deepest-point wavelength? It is 4489.0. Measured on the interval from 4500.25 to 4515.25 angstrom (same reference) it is 4502.5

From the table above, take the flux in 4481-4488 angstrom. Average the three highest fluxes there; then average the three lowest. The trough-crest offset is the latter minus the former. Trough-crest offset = -0.7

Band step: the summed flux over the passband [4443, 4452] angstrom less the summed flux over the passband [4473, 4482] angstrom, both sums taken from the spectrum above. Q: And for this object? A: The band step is -4.2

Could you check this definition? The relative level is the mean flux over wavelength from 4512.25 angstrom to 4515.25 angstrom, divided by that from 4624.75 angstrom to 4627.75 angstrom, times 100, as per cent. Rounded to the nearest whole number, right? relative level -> 99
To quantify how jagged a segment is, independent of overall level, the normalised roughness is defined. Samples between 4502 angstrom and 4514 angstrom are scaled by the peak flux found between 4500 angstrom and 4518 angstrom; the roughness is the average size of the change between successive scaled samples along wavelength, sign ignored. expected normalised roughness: 0.073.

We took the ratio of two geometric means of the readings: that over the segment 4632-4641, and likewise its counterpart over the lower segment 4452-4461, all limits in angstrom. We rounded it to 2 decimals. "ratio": 1.20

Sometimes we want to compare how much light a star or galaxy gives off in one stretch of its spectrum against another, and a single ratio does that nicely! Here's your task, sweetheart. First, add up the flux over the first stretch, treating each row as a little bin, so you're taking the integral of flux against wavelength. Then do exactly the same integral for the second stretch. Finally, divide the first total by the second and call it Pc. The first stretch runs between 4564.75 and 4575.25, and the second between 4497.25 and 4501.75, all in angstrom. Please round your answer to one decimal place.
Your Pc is 2.4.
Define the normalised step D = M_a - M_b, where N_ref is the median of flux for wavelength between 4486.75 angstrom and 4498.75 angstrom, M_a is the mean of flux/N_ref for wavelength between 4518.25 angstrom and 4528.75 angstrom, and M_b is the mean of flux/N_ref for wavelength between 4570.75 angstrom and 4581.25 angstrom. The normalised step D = -0.026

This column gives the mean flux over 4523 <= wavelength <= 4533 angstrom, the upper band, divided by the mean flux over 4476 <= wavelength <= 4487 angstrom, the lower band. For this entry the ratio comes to 0.92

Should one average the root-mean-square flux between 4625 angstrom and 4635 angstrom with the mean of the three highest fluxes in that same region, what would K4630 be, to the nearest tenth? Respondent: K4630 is 14.1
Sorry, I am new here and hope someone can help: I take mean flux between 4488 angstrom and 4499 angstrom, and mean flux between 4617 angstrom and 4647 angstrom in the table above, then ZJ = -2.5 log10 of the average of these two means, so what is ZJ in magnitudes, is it -2.74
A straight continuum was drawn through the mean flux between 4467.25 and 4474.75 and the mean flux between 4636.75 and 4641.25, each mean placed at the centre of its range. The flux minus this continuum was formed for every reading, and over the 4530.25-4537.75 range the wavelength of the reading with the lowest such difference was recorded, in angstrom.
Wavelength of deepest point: 4532.5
